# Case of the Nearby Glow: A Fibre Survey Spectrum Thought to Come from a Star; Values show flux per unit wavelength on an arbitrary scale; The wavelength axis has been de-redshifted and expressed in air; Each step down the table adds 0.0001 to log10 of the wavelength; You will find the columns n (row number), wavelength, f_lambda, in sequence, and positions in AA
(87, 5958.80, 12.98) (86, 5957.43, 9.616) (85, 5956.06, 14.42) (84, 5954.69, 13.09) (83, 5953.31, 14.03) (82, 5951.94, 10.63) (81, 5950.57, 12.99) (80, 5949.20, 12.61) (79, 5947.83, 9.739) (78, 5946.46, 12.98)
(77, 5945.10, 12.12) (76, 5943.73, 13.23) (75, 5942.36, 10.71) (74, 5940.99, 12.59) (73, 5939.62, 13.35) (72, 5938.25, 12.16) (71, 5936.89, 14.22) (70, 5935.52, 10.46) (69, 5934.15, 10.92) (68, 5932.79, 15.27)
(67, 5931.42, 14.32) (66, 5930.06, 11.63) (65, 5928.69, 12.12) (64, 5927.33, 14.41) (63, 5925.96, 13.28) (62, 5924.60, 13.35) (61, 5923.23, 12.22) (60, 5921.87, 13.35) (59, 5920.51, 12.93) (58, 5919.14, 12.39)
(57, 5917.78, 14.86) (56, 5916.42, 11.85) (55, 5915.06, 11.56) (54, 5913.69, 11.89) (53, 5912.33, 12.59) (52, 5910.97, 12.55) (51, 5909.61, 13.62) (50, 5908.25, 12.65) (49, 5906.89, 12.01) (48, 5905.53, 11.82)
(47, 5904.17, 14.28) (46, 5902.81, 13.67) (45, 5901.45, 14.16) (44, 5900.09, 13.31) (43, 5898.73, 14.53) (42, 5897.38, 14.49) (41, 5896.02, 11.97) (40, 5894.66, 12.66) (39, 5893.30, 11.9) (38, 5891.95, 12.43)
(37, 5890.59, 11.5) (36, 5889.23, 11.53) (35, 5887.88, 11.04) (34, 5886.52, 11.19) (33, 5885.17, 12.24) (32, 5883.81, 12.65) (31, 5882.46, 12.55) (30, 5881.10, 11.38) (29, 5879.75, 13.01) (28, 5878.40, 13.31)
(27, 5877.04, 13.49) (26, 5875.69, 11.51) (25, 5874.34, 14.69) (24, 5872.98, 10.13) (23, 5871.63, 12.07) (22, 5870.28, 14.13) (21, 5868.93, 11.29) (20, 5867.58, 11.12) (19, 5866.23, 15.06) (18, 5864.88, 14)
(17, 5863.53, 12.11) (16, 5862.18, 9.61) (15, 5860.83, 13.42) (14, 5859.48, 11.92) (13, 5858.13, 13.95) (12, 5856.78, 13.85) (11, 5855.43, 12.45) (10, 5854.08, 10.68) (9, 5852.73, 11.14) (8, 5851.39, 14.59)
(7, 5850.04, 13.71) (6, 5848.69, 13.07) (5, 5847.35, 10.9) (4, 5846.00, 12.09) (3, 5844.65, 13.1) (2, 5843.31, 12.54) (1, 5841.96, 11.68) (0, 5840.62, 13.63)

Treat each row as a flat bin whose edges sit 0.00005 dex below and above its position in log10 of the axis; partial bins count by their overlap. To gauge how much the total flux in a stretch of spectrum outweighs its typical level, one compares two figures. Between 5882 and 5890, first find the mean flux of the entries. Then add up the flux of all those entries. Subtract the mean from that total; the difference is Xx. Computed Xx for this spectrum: 59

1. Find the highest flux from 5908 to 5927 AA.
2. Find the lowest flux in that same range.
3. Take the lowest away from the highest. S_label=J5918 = 3.3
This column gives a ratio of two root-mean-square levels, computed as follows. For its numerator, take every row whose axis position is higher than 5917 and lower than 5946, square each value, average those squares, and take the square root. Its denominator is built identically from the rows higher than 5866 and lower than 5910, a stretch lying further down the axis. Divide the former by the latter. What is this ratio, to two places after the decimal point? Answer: 1.02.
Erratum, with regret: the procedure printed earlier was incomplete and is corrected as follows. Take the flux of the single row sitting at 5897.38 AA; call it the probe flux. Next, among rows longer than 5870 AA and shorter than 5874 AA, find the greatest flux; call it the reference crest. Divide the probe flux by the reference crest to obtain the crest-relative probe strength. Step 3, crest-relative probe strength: 1.03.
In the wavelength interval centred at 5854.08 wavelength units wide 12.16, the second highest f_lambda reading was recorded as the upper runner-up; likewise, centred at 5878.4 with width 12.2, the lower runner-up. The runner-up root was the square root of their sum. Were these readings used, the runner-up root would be 5.24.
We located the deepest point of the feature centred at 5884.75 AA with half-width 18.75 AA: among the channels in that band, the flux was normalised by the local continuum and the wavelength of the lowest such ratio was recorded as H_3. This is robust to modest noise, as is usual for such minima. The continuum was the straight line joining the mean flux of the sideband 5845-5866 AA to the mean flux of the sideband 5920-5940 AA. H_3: 5872.98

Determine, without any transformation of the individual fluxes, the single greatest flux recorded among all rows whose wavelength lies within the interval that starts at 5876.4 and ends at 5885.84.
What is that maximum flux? 13.49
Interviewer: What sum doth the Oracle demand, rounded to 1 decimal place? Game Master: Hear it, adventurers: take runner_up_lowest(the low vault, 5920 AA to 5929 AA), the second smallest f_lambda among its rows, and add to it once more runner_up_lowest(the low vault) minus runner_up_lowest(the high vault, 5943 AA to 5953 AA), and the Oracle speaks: 13.8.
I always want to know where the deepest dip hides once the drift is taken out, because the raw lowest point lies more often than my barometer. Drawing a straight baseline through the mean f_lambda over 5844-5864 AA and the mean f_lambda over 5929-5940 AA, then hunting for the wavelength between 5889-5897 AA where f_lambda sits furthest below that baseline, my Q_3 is 5890.59 AA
